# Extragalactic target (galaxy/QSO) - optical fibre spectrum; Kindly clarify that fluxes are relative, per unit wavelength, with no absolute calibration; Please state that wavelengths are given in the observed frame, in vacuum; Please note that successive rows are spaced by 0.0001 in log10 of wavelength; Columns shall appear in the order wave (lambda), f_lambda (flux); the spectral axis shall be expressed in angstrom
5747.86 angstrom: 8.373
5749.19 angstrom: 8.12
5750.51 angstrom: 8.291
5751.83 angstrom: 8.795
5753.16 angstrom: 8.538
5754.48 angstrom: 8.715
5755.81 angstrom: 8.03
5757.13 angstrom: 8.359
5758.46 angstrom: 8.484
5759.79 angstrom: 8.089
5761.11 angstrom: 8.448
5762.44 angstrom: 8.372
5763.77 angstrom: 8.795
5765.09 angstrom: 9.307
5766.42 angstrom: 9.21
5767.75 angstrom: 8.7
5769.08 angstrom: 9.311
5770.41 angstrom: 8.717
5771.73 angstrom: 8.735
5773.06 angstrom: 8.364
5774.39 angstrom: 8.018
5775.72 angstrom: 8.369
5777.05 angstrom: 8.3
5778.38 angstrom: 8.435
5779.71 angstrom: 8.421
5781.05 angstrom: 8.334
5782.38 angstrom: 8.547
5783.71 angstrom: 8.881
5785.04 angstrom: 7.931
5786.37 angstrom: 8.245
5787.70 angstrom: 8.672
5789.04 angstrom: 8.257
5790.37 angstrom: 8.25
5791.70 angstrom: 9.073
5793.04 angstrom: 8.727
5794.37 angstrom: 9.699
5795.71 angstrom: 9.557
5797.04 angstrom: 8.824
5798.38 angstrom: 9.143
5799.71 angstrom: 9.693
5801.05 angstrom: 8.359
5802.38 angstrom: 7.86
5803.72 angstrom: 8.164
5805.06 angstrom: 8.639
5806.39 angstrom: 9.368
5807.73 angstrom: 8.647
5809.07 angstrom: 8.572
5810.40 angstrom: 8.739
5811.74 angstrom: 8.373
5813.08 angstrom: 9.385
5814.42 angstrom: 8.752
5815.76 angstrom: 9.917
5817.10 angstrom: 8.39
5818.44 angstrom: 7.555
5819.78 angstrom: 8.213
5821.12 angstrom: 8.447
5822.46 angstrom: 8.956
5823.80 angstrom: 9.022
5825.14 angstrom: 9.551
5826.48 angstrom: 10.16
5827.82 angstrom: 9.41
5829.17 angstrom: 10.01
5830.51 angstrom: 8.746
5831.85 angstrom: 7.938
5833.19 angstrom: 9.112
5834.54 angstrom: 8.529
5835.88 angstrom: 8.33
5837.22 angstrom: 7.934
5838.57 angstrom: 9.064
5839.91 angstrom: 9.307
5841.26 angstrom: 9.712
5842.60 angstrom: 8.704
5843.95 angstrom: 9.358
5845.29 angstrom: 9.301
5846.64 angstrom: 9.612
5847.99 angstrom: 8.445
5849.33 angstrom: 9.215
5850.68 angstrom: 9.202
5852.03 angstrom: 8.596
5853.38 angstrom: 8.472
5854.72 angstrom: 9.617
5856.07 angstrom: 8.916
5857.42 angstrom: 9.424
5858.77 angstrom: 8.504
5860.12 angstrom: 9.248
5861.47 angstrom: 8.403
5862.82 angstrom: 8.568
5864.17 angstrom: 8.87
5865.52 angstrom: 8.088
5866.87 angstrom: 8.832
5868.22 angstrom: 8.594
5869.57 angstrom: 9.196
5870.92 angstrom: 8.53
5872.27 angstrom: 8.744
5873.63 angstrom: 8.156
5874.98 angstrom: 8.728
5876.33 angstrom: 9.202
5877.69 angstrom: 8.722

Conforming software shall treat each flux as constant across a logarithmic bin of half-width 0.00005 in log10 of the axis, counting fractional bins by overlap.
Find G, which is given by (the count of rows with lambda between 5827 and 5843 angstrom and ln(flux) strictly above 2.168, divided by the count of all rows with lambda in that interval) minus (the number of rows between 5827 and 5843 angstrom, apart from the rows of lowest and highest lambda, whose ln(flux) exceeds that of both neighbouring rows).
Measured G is -2.4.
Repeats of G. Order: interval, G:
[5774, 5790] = -3.9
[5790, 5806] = -2.5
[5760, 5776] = -2.7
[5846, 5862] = -3.4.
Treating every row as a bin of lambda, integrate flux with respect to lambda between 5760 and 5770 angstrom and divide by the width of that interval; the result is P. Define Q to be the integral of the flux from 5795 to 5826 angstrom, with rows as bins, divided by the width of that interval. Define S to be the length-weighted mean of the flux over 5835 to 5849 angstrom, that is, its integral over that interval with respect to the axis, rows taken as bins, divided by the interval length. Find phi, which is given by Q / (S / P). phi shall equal 8.66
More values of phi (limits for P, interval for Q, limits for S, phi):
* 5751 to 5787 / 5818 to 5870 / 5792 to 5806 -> 8.56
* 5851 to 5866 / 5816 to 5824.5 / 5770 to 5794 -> 8.85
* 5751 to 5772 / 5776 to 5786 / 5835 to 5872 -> 8.18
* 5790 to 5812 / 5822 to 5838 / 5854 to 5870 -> 8.94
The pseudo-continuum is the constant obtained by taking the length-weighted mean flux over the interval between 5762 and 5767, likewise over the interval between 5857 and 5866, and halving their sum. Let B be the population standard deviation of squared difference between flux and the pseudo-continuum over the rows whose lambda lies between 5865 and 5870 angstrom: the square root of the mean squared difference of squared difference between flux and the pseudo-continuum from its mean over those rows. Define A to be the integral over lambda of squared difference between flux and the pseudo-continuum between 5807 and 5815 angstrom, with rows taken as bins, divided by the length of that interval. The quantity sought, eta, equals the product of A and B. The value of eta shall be 0.02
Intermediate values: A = 0.11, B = 0.218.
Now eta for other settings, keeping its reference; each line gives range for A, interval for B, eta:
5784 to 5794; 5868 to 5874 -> 0.04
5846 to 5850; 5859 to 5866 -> 0.06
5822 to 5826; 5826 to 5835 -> 0.18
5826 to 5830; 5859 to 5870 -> 0.18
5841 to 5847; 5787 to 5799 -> 0.09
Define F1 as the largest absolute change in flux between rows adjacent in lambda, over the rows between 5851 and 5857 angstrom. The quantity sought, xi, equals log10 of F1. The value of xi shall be 0.1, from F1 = 1.1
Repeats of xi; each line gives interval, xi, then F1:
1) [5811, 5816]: 0.1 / 1.2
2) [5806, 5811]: -0.1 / 0.7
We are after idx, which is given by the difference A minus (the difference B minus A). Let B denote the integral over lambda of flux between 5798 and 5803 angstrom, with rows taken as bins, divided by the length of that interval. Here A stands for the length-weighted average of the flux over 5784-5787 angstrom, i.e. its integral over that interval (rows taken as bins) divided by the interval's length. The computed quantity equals 7.6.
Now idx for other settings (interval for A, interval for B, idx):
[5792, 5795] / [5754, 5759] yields 10.0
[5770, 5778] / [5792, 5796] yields 7.6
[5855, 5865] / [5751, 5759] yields 9.2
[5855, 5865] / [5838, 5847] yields 8.4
